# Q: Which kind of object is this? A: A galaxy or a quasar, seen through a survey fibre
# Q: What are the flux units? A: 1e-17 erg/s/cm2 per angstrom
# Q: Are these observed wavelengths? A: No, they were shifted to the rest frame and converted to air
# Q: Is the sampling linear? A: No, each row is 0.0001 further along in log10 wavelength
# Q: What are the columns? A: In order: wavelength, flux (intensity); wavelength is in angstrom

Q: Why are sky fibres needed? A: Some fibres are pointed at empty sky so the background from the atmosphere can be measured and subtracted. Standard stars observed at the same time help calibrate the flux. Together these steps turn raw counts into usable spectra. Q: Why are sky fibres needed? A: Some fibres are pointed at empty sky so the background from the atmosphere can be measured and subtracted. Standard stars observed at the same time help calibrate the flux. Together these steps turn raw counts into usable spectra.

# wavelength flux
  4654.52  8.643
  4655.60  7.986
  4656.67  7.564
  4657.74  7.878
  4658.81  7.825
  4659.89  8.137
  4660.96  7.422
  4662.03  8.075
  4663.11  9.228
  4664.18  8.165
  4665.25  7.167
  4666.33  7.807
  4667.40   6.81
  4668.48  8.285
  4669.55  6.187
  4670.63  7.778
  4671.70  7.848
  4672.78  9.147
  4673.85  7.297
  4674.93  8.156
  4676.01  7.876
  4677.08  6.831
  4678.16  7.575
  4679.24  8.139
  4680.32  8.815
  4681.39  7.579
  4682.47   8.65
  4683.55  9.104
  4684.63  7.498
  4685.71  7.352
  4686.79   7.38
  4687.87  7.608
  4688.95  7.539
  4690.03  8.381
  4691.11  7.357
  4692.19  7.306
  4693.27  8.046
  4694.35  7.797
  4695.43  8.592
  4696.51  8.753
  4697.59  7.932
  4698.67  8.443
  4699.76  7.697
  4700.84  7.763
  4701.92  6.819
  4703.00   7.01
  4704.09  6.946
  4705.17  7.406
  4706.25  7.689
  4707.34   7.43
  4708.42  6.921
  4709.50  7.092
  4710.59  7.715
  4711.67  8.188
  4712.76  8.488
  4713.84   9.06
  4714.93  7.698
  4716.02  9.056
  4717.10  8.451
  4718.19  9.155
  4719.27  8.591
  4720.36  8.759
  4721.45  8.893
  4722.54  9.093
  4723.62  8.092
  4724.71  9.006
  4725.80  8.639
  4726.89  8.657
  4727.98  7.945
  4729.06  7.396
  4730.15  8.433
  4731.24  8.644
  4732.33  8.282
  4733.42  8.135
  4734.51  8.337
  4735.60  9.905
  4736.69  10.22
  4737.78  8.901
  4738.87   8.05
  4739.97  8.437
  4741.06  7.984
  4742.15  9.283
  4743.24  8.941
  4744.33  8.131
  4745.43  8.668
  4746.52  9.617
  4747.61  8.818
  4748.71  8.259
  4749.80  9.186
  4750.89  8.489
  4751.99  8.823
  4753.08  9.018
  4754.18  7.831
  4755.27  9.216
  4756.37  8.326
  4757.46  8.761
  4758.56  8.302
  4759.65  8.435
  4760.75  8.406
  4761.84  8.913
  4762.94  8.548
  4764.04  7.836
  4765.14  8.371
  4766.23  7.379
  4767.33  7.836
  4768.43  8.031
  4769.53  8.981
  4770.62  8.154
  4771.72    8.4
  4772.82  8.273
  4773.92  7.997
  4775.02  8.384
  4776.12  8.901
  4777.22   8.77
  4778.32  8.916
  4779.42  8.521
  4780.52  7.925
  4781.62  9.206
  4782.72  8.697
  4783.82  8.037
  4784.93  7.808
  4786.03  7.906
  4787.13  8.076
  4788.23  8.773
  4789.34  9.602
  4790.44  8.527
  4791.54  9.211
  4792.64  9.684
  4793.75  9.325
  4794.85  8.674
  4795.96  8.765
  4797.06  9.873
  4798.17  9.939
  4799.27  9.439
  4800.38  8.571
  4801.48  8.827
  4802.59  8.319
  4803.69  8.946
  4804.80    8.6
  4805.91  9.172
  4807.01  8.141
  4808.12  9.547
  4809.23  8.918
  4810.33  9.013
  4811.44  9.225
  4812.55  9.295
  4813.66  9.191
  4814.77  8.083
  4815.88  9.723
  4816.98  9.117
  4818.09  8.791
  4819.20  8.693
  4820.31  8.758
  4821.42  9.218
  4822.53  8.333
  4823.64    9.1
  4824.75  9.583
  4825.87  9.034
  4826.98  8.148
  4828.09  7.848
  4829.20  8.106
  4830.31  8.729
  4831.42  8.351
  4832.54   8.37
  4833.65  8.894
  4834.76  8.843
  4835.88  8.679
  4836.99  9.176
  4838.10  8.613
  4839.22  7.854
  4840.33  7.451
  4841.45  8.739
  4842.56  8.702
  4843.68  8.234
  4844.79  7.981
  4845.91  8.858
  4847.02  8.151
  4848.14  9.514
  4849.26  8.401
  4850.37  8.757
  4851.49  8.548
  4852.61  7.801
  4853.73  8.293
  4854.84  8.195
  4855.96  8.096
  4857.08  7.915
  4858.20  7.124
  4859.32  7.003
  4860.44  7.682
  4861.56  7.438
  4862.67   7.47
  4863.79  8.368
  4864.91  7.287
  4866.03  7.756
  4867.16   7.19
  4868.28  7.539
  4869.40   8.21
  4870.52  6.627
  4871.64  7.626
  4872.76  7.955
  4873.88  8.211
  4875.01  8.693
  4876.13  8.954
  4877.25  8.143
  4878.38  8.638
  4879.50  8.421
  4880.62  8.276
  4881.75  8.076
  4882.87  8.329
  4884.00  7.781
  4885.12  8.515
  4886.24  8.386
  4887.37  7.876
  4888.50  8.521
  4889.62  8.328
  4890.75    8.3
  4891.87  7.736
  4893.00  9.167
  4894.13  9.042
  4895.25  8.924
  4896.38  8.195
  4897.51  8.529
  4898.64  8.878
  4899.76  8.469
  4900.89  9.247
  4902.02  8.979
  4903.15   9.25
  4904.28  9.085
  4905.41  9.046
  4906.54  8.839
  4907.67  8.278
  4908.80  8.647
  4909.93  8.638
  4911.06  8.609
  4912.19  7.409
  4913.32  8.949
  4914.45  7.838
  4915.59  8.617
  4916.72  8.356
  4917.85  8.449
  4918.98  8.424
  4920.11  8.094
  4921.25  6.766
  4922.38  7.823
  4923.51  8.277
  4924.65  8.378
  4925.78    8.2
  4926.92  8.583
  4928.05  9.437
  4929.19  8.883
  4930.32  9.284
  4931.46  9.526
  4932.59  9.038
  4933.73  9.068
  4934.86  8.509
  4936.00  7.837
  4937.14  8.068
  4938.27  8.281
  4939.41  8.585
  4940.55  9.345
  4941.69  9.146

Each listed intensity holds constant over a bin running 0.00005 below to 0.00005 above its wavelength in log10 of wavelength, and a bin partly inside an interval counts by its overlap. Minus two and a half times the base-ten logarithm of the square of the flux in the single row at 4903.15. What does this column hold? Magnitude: -4.83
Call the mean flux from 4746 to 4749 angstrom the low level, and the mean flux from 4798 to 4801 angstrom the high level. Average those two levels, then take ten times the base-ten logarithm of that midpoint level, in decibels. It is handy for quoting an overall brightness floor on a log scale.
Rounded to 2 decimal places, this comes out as 9.59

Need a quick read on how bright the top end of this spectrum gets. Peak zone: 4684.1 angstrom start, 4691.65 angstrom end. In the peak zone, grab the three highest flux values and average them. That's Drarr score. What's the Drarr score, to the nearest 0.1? 7.8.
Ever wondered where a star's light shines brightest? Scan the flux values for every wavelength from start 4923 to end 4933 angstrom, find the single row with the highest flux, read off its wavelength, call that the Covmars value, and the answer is 4931.46 angstrom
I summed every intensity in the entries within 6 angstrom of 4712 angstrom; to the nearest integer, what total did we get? 88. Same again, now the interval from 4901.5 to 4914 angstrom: 96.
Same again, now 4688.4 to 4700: 88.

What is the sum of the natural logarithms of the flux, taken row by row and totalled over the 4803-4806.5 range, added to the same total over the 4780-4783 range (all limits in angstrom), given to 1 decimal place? 13.0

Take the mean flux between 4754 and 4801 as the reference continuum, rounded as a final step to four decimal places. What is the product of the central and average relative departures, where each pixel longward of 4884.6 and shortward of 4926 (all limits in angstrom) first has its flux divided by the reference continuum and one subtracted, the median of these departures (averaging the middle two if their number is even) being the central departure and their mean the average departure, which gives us 0.0002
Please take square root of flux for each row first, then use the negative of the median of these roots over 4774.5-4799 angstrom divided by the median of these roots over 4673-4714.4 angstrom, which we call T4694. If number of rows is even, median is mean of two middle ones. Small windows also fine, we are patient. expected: -1.07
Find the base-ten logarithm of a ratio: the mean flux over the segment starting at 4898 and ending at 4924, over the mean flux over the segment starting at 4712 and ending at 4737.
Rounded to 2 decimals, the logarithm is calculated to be -0.01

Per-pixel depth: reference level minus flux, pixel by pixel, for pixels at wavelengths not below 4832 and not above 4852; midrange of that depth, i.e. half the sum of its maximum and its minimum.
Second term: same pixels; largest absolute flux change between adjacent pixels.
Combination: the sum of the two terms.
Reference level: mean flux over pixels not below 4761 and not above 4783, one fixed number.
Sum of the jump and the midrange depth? 1.28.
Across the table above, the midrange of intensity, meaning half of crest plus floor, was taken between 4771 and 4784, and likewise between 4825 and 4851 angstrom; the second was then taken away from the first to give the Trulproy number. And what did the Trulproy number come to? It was 0.1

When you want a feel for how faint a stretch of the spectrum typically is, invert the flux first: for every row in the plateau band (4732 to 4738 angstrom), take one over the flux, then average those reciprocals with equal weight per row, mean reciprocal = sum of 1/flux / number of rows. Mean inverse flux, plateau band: 0.112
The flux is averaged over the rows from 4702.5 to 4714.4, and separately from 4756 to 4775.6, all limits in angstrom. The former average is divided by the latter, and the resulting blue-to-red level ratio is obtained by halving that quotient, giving 0.460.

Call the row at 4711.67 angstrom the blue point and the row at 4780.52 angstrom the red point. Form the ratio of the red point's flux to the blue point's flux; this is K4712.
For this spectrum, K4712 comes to 0.97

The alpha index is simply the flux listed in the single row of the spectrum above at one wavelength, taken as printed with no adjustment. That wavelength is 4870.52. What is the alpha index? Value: 6.627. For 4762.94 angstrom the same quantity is 8.548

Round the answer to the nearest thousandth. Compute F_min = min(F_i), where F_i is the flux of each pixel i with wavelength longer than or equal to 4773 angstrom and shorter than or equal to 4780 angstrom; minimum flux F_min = 7.997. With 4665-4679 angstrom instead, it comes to 6.187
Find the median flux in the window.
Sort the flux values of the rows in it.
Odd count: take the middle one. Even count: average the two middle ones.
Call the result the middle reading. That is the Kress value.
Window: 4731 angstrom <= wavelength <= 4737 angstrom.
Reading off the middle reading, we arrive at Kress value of 8.5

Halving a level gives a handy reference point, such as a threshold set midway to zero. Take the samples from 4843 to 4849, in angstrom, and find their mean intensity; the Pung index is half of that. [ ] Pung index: 4.27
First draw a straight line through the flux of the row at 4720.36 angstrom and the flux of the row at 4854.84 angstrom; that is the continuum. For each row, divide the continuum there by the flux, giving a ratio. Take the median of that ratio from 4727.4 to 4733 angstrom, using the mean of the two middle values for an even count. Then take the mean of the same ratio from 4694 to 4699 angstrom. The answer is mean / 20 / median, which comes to 0.0508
